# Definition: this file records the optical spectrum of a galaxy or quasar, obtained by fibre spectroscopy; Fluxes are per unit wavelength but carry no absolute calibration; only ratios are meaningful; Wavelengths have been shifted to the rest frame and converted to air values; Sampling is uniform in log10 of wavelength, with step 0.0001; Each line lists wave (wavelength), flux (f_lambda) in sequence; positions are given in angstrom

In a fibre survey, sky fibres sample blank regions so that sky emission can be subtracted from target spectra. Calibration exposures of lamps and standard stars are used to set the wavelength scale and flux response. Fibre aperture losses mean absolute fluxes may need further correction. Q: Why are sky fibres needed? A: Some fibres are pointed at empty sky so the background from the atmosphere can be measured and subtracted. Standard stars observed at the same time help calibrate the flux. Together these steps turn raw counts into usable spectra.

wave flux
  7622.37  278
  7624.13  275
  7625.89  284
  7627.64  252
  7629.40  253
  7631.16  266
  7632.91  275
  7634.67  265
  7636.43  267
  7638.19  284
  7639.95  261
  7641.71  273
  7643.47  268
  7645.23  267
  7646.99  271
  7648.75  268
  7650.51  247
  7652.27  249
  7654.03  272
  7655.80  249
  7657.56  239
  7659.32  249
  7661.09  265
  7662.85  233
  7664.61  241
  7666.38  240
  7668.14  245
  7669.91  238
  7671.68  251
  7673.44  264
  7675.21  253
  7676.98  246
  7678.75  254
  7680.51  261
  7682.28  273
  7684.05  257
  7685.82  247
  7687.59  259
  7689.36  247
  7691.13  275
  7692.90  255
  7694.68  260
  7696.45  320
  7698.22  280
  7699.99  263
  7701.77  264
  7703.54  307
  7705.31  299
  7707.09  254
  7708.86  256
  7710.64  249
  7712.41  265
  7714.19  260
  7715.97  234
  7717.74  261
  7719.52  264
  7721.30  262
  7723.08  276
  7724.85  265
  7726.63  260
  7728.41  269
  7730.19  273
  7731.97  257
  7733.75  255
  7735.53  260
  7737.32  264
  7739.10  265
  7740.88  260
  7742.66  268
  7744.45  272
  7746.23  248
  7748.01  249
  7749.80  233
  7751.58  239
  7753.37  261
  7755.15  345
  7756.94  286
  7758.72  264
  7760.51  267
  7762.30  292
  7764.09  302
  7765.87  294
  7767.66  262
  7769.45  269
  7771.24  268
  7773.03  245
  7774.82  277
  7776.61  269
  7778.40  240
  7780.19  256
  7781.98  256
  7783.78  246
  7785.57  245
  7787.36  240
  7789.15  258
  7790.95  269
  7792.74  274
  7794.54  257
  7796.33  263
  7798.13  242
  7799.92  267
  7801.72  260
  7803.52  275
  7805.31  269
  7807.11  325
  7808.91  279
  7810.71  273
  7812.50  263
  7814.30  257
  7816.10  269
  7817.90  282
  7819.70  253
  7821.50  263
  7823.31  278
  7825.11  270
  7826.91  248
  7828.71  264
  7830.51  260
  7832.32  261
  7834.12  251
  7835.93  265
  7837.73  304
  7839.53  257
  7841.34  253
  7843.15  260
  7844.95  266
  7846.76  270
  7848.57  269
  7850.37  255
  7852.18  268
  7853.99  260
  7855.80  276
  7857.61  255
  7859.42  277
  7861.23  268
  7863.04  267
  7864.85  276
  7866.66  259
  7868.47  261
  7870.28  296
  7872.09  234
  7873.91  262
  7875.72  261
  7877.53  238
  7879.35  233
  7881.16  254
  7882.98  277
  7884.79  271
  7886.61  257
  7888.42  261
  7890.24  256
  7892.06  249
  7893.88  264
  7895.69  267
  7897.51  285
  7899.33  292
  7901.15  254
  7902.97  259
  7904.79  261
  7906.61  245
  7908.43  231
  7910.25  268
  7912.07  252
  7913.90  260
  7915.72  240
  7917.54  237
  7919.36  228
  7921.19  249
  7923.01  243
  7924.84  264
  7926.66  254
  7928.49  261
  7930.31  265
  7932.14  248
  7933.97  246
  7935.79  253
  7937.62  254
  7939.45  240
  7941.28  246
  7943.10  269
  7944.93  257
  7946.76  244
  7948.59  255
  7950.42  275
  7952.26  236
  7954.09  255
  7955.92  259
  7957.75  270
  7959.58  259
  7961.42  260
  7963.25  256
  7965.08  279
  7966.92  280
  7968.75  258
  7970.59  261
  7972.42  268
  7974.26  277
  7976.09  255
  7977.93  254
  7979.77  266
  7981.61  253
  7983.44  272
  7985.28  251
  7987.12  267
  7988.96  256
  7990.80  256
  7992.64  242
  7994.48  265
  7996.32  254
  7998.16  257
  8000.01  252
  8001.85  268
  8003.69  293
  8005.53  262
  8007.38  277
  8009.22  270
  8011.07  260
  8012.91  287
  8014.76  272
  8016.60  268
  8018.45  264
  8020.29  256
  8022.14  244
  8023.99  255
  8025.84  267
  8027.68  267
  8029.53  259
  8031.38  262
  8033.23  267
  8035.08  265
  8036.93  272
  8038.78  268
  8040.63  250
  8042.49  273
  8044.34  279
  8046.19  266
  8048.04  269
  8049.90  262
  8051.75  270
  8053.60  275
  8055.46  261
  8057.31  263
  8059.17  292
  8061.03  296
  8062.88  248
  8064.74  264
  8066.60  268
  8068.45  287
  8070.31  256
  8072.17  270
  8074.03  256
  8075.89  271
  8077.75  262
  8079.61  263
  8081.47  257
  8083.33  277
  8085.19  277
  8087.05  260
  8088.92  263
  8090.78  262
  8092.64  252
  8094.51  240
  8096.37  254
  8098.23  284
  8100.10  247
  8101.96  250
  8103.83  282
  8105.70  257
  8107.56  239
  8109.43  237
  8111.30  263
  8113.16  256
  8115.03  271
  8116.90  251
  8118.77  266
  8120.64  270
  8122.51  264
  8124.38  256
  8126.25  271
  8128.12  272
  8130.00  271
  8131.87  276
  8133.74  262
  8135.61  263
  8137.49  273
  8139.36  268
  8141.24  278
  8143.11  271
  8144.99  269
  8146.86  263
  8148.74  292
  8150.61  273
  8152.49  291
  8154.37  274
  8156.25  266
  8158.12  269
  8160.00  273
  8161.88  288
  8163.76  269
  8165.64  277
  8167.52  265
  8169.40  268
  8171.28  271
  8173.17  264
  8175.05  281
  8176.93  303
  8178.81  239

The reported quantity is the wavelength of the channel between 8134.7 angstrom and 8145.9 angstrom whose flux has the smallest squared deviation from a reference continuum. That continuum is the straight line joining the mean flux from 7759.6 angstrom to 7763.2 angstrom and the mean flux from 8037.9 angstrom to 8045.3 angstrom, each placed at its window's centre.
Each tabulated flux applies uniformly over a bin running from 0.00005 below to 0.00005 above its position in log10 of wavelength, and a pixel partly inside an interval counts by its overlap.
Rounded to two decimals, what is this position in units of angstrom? 8135.61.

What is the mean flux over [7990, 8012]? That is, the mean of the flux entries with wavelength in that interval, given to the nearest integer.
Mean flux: 263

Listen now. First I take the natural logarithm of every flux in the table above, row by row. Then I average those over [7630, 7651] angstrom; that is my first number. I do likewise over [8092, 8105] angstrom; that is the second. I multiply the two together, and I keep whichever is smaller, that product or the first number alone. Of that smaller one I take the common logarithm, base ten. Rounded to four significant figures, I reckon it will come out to 0.7474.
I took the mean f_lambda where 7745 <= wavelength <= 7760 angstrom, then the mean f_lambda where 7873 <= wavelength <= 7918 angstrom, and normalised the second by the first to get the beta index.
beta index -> 0.97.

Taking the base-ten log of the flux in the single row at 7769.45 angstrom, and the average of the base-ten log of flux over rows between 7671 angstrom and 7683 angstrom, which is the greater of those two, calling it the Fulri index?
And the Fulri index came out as 2.43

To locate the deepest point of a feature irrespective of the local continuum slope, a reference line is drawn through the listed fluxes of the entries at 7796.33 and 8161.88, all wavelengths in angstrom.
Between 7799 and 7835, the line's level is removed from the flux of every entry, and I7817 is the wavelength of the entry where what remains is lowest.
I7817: 7826.91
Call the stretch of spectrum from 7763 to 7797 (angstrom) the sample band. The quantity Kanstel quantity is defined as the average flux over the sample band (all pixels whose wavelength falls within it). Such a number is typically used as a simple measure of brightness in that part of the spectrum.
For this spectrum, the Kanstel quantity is 263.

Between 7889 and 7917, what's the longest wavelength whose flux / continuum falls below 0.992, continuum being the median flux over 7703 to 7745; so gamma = 7915.72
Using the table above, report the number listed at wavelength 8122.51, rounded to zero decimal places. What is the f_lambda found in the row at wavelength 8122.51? 264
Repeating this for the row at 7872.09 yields 234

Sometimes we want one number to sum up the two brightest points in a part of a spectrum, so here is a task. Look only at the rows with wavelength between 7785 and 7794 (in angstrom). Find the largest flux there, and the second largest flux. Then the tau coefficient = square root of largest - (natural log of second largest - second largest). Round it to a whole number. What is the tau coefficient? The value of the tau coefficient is 280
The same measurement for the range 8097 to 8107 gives 293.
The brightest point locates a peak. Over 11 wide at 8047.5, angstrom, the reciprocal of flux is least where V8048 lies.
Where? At 8044.34 angstrom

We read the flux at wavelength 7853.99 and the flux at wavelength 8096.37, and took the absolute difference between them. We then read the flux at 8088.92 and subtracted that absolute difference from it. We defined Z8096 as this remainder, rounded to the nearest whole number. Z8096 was 257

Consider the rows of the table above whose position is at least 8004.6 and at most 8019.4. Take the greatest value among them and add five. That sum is 292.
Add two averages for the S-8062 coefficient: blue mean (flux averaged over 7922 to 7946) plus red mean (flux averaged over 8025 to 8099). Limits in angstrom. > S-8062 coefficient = 520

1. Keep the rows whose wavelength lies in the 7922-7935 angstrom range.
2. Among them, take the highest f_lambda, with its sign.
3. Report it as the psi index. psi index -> 265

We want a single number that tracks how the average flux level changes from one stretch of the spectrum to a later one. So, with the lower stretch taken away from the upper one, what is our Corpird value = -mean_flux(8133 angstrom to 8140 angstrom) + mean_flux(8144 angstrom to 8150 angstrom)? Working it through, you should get 8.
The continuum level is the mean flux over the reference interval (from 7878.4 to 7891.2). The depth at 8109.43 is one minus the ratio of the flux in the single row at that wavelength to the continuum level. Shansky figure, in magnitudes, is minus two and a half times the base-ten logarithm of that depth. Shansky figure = 2.7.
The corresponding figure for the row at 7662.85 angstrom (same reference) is 2.5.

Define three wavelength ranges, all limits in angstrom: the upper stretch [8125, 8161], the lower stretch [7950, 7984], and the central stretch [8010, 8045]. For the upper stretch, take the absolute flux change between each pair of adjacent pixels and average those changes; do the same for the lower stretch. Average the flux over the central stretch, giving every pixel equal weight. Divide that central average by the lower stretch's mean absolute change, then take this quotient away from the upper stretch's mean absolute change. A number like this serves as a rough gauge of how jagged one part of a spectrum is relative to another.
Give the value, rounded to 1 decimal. -12.7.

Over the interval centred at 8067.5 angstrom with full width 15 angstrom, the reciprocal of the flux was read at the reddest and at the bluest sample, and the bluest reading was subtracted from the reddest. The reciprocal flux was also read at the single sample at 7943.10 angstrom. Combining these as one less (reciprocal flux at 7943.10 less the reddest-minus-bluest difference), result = 0.997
